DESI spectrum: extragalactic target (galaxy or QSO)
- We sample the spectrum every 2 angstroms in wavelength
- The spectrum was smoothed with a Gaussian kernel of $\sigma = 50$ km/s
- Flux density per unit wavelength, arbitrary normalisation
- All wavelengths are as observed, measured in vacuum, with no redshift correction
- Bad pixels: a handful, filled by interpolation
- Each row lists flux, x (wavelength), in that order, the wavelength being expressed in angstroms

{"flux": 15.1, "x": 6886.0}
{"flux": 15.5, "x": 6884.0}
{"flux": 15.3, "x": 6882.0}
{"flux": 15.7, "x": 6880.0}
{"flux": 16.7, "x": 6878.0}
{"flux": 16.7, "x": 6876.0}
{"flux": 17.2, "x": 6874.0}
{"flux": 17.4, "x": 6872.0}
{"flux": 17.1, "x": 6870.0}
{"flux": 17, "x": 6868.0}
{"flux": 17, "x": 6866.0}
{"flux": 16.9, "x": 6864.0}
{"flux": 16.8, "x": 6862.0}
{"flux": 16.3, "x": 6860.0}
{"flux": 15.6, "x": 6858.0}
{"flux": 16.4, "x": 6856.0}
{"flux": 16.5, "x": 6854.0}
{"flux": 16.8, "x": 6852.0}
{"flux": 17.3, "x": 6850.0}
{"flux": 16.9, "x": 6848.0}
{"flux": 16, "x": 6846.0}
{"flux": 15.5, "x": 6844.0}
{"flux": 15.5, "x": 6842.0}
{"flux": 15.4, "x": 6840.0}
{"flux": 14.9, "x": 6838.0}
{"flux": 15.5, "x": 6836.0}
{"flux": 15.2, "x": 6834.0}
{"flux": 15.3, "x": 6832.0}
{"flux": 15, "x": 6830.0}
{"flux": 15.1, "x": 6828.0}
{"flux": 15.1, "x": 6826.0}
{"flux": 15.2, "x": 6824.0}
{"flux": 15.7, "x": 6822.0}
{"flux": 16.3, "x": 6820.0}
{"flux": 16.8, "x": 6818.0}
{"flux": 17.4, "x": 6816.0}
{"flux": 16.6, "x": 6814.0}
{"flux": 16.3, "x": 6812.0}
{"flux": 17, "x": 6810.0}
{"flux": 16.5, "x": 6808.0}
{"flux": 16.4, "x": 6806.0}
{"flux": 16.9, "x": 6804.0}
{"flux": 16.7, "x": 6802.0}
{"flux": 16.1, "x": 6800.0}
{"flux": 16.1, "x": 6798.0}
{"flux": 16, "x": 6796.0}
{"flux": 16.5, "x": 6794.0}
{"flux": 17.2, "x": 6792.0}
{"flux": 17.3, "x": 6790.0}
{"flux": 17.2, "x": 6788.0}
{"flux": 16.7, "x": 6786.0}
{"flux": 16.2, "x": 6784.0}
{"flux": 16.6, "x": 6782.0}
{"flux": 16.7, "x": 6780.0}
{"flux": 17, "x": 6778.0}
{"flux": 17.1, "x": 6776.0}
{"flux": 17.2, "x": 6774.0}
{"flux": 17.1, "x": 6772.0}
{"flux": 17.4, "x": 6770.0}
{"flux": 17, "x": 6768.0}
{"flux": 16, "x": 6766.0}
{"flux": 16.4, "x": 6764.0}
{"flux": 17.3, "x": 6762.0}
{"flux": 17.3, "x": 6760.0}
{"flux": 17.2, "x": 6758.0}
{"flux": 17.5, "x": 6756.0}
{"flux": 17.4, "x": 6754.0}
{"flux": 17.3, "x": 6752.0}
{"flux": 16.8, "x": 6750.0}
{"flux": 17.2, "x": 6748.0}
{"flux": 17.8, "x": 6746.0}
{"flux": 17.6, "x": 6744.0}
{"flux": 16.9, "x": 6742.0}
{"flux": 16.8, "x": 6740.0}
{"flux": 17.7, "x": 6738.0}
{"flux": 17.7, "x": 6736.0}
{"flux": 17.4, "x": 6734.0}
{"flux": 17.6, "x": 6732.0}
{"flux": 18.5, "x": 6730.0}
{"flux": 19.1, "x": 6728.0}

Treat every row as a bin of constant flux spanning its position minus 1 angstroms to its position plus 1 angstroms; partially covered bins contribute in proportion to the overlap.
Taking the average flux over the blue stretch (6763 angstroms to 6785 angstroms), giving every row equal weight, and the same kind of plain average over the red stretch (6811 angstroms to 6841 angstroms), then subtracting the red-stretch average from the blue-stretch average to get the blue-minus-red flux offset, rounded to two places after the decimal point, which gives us 1.07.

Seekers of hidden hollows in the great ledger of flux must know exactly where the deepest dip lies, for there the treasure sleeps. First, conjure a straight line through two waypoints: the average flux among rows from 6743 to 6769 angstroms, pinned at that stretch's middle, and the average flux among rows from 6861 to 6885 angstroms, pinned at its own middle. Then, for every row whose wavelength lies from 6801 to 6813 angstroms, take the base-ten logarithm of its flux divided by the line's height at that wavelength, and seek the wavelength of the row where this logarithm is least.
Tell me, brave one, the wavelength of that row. 6812.0 angstroms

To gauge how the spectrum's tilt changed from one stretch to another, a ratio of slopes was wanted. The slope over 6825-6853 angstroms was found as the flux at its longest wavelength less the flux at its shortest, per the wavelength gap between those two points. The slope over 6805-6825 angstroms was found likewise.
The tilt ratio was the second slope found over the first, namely -1.0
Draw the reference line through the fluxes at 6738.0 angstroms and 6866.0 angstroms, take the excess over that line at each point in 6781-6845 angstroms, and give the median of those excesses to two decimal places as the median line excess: -1.12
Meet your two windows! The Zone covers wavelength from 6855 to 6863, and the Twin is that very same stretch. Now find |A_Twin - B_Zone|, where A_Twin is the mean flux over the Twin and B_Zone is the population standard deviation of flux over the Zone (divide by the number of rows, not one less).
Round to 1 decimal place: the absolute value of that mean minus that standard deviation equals 15.8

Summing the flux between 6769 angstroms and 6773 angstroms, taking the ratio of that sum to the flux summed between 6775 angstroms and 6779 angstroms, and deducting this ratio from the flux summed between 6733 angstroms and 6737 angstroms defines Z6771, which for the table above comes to 34.09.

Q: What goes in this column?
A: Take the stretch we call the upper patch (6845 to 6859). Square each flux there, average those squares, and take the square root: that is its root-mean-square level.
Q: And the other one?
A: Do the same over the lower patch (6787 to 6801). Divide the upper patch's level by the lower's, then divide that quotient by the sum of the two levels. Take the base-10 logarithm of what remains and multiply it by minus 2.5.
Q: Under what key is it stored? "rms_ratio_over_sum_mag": 3.81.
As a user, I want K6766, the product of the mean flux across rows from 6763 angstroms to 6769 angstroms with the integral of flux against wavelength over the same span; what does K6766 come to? 1627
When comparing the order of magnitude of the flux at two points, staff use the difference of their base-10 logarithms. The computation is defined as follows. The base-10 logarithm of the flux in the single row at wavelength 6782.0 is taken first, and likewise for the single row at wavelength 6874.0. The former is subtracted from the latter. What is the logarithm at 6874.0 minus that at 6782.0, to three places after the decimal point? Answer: 0.015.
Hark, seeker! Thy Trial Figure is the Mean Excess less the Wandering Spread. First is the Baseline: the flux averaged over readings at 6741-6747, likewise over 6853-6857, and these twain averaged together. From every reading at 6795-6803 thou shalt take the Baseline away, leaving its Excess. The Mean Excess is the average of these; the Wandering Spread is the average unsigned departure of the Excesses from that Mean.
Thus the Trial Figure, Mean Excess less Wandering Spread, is -1.0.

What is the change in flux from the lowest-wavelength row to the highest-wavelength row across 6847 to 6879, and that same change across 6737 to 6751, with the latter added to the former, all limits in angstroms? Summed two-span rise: -1.10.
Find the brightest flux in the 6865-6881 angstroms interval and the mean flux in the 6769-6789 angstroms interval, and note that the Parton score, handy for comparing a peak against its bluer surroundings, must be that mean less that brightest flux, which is -0.48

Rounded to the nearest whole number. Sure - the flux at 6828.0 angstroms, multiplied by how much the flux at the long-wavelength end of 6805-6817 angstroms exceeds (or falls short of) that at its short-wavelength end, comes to 15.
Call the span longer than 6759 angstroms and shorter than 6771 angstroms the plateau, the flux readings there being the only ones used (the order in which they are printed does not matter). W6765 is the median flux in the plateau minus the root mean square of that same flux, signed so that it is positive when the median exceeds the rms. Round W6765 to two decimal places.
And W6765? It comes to 0.24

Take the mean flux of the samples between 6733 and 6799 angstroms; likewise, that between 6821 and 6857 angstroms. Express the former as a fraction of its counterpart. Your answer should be 1.08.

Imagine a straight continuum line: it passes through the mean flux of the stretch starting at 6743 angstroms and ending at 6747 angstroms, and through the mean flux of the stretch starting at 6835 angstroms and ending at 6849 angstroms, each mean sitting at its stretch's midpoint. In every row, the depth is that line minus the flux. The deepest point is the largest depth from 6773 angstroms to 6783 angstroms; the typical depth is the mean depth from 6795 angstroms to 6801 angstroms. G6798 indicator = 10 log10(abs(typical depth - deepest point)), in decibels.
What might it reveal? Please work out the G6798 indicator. -7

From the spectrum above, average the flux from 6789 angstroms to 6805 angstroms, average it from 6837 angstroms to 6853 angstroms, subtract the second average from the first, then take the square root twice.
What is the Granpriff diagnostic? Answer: 0.87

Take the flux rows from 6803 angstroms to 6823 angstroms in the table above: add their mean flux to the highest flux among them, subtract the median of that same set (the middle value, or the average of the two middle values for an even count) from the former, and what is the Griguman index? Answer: 17.4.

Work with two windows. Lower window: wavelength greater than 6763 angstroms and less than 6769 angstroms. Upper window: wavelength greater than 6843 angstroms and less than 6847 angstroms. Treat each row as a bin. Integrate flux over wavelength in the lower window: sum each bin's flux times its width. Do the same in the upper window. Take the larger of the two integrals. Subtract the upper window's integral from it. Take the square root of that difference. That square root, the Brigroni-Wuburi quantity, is 6.0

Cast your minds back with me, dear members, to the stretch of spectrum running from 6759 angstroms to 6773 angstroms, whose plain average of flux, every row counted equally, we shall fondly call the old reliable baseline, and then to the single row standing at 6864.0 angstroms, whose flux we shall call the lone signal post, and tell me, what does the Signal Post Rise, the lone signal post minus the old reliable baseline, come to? 0.0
